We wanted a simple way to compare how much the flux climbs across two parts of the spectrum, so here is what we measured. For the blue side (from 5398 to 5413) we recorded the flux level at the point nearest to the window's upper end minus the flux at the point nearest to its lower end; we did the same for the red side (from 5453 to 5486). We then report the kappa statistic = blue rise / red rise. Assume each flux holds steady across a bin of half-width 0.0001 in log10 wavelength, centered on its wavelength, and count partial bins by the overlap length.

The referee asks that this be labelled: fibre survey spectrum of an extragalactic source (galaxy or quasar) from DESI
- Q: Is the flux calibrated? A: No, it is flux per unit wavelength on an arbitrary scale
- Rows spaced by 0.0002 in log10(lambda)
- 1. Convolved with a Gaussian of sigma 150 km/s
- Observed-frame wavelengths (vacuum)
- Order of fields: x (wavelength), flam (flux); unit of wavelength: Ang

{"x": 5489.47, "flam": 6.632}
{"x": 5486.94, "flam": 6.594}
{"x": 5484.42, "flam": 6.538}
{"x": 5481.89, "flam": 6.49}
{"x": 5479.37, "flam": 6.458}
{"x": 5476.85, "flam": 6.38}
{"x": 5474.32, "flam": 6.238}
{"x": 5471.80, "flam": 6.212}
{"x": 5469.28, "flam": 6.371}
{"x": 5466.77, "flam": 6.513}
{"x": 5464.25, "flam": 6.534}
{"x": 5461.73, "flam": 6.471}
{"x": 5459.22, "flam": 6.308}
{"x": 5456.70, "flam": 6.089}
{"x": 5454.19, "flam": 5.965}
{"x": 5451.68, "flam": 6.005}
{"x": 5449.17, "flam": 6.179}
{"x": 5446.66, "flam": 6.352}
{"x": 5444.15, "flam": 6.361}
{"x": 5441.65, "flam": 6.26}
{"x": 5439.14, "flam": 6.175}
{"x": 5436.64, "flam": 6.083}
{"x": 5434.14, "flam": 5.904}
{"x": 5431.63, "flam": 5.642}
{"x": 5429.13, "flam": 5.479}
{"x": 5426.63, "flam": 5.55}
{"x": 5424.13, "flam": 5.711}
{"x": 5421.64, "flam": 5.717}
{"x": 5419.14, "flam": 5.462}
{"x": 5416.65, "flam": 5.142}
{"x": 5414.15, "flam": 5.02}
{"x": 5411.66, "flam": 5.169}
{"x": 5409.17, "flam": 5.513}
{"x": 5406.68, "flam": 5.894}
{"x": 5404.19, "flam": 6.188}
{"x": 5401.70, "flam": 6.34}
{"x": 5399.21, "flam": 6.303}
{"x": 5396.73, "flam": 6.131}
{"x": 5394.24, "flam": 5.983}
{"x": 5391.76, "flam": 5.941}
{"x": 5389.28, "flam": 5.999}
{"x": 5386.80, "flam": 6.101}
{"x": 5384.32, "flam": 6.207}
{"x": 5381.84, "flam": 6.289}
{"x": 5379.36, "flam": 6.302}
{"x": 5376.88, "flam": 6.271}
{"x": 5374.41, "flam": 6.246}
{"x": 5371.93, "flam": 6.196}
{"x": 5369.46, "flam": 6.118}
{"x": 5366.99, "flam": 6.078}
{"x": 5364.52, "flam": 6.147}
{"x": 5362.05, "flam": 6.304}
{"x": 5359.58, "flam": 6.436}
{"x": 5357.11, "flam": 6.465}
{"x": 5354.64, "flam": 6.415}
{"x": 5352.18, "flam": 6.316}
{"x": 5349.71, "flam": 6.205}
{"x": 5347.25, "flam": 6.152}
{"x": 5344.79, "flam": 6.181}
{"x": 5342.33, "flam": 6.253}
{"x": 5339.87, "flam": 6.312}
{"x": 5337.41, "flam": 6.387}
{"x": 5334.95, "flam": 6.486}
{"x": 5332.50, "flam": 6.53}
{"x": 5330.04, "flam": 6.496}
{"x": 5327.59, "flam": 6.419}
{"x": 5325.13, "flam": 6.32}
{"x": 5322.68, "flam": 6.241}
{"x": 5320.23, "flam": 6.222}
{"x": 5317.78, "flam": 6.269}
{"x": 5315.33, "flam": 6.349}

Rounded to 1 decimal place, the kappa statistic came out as -2.0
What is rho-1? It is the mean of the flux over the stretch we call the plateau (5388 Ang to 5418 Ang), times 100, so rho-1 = 580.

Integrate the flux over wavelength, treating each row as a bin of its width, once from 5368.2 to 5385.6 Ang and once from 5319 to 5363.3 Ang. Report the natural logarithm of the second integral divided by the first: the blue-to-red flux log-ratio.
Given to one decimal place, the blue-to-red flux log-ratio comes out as 1.0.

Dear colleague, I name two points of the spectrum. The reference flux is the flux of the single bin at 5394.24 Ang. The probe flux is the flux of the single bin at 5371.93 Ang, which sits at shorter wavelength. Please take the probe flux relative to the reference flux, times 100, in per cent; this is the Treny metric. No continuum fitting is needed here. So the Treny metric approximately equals 104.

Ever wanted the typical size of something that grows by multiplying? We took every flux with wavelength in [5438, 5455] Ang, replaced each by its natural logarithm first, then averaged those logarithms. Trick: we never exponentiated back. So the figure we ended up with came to 1.82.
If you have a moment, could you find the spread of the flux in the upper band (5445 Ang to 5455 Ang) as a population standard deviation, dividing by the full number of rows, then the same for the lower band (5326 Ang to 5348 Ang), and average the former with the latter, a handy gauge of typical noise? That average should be 0.14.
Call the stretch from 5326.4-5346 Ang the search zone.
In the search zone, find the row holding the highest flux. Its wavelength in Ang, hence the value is 5332.50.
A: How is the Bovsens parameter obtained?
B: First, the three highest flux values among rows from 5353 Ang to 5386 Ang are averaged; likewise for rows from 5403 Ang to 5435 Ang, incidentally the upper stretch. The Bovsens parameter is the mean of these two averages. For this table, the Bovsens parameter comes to 6.22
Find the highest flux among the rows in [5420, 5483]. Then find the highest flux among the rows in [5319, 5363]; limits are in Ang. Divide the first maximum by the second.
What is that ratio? 1.00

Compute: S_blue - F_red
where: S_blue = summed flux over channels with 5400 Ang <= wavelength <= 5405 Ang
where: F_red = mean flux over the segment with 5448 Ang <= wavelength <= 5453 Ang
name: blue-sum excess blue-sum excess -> 6.44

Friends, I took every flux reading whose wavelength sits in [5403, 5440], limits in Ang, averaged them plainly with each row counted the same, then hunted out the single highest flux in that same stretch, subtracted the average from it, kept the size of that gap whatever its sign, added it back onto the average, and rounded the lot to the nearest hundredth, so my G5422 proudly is 6.19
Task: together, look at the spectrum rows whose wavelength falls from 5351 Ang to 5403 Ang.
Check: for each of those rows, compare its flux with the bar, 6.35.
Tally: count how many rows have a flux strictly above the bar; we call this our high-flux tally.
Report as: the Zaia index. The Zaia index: 3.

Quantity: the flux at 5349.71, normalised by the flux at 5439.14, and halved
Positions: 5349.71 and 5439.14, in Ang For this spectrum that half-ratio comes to 0.502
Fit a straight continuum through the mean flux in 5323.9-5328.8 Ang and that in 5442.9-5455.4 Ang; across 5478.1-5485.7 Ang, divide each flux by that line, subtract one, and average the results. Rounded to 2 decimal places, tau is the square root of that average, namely 0.25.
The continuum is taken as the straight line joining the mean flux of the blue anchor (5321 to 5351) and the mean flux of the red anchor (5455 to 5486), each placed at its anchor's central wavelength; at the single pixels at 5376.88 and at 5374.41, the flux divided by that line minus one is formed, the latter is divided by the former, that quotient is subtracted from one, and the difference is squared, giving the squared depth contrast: 0.1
